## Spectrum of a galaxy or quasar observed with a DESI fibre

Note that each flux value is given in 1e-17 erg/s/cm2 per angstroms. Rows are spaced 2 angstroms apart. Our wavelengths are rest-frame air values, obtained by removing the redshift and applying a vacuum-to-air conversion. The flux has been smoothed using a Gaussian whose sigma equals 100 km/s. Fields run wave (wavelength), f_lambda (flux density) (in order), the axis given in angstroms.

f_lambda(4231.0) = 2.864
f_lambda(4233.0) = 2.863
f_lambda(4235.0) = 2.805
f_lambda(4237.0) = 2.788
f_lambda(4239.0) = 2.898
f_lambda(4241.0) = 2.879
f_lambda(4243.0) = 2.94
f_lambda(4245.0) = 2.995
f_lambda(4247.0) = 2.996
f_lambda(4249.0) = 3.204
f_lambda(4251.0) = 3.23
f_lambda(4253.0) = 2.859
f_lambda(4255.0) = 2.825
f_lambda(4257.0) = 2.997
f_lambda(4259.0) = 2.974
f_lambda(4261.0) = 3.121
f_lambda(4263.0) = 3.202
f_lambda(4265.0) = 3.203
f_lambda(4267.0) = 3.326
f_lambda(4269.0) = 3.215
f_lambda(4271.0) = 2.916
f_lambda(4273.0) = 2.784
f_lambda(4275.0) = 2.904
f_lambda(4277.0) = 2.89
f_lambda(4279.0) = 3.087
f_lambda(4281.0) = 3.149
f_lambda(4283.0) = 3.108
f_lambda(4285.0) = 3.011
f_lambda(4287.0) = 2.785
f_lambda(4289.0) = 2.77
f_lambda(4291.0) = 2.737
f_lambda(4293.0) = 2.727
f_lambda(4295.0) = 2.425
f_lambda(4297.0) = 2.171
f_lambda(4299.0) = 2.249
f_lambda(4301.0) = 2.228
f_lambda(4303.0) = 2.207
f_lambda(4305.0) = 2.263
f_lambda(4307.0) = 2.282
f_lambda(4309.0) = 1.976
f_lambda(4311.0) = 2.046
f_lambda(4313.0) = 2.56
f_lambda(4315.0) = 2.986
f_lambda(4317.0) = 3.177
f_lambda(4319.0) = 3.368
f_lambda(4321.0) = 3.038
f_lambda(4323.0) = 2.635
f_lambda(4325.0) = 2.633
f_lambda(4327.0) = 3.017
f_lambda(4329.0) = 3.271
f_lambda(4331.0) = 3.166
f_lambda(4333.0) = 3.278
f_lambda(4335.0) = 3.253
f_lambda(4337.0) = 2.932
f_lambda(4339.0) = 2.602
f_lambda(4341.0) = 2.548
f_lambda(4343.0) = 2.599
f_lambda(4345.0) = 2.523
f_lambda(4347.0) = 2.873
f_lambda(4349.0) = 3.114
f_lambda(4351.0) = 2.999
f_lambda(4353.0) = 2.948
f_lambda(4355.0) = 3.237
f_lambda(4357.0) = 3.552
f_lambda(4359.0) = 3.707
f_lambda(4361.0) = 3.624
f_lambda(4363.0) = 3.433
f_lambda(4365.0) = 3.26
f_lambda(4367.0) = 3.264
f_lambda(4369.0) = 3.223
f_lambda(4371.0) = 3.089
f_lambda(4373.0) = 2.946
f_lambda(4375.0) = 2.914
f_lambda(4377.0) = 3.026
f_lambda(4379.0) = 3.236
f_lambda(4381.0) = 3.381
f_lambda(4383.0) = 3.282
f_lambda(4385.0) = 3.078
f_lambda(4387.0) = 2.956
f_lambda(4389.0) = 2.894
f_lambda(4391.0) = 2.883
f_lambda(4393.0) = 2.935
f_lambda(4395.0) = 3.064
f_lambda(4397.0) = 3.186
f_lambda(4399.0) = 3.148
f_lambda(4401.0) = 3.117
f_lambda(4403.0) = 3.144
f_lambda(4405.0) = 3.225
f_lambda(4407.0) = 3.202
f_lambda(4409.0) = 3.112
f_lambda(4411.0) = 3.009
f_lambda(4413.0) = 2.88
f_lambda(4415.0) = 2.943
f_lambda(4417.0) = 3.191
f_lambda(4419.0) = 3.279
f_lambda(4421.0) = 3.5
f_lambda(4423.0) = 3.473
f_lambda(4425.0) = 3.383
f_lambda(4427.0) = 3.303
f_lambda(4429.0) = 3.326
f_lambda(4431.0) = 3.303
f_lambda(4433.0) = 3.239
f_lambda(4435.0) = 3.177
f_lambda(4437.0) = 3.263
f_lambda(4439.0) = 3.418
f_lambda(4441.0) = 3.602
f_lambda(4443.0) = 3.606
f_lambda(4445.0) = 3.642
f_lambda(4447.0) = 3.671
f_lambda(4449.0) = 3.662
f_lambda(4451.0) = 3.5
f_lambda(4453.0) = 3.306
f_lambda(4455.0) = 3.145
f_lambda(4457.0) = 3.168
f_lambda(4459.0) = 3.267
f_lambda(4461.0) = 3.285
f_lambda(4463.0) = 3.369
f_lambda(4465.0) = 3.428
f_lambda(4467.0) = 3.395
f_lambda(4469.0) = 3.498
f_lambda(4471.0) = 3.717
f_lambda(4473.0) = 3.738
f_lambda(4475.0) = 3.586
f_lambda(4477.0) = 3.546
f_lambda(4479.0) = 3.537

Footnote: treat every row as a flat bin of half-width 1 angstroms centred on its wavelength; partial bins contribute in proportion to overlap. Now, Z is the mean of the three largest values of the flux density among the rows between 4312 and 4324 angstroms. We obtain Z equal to 3.19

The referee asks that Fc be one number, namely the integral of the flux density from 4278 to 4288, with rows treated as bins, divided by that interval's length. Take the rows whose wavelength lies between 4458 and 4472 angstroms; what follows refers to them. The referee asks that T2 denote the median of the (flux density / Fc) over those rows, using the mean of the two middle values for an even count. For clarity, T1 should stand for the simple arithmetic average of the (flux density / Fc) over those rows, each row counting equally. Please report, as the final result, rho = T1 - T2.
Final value 0.01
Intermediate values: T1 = 1.13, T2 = 1.12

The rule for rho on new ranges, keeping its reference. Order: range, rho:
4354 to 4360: -0.02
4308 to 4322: -0.08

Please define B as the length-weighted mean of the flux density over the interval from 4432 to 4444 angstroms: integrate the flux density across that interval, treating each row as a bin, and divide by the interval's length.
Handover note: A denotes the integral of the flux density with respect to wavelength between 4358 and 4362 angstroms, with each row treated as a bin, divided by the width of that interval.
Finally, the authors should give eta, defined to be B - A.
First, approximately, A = 3.7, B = 3.4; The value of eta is -0.28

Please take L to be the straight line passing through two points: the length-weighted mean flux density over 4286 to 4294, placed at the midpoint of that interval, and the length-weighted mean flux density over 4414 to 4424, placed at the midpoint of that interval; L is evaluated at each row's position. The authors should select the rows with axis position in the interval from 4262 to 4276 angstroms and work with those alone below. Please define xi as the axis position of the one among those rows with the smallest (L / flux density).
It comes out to 4267.0 angstroms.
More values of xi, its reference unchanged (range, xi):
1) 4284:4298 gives 4285.0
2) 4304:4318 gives 4317.0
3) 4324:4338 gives 4329.0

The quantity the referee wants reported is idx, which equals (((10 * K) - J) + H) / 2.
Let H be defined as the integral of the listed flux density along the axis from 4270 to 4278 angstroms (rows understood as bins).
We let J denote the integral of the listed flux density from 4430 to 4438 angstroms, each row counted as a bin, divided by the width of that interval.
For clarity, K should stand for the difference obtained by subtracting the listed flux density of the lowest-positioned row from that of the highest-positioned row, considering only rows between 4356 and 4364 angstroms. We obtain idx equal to 9.3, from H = 23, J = 3.25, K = -0.1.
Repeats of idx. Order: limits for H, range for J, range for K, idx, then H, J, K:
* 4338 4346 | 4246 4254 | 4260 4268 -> 9.8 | 21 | 3.07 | 0.2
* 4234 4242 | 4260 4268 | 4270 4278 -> 9.6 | 23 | 3.21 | 0.0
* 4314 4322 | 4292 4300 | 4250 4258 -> 10.2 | 25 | 2.39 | -0.2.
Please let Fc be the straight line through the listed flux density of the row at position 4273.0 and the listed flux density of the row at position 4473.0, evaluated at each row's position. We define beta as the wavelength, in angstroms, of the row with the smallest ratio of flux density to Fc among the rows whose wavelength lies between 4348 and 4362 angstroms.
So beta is 4353.0 angstroms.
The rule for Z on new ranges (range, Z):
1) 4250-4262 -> 3.12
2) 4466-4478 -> 3.68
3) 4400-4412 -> 3.19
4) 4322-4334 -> 3.24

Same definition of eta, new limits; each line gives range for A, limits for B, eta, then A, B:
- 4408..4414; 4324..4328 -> -0.18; 3.0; 2.8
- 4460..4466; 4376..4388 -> -0.20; 3.4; 3.2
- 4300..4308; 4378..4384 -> 1.05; 2.2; 3.3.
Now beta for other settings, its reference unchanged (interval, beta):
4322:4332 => 4325.0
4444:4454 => 4453.0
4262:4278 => 4273.0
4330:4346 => 4345.0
